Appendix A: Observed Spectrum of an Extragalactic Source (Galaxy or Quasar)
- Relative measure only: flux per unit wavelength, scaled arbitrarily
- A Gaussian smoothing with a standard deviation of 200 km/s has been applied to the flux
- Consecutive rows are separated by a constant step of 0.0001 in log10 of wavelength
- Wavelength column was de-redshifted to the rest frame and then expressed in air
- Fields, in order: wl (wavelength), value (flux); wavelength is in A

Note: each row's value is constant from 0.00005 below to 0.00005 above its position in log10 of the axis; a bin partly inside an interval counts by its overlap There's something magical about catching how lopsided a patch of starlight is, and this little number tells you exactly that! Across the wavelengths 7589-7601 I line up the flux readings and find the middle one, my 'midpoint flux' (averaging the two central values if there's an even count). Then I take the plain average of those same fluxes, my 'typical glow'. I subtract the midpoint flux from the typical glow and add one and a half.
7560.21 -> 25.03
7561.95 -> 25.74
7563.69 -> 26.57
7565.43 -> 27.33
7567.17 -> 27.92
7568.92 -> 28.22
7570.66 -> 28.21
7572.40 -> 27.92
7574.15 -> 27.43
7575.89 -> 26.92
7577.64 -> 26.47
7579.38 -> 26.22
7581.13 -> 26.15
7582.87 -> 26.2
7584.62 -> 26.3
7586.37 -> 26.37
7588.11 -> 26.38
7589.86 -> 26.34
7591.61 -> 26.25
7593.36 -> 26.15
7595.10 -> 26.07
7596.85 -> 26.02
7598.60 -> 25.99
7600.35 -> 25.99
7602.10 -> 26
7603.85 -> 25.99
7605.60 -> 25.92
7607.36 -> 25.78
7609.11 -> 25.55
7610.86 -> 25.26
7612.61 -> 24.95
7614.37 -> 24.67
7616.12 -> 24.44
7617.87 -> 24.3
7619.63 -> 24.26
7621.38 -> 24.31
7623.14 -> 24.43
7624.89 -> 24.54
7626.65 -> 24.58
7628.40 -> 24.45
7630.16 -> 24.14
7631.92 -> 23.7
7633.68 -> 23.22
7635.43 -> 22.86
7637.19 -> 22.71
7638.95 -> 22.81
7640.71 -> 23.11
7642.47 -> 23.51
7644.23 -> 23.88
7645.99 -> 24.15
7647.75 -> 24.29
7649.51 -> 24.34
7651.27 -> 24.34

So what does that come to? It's 1.55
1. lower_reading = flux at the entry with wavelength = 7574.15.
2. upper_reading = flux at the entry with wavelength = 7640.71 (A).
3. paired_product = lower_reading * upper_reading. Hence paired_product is 634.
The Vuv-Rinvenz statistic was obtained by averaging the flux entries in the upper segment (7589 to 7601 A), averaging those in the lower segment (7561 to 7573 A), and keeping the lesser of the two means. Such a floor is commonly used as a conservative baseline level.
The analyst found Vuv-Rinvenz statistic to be 26.1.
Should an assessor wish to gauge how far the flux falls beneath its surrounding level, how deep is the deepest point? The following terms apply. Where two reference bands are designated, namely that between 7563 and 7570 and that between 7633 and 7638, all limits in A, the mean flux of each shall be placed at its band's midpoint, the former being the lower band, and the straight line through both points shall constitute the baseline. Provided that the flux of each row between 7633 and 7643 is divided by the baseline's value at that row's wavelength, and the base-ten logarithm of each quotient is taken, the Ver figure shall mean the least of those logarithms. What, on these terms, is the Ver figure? -0.002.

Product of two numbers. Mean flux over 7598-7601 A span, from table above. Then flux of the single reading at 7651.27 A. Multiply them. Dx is 633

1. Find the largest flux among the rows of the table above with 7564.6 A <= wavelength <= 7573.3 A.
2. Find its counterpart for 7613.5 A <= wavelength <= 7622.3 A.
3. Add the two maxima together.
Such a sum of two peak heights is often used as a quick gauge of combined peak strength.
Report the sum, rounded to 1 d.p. 52.9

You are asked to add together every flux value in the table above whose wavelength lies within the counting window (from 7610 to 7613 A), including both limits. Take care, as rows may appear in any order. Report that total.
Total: 50.2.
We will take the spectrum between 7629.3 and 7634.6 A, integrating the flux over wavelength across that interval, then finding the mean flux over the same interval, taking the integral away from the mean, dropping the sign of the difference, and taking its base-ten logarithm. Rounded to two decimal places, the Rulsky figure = 2.01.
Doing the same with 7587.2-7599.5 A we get 2.47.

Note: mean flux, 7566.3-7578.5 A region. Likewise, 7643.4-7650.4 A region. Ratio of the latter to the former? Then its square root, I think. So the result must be 0.94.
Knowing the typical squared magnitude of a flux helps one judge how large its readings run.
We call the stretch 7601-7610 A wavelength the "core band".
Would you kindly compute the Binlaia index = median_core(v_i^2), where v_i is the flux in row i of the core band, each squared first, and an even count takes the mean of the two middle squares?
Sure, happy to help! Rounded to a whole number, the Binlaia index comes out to 672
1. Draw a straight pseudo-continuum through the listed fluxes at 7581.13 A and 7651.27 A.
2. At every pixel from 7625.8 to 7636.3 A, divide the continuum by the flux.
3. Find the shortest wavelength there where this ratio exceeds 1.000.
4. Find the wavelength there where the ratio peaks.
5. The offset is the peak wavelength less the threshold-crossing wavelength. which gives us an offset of 8.8 A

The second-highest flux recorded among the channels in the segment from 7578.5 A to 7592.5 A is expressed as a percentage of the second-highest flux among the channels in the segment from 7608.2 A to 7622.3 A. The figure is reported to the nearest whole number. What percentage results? 104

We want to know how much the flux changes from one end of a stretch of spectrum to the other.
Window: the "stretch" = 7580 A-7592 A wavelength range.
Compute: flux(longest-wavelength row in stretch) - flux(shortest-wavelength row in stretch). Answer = 0.1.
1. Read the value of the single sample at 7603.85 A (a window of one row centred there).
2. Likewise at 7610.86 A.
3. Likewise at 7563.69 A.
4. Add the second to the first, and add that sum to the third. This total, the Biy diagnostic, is 77.8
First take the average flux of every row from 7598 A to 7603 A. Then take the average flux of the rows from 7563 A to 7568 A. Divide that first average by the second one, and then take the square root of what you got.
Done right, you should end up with 0.98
